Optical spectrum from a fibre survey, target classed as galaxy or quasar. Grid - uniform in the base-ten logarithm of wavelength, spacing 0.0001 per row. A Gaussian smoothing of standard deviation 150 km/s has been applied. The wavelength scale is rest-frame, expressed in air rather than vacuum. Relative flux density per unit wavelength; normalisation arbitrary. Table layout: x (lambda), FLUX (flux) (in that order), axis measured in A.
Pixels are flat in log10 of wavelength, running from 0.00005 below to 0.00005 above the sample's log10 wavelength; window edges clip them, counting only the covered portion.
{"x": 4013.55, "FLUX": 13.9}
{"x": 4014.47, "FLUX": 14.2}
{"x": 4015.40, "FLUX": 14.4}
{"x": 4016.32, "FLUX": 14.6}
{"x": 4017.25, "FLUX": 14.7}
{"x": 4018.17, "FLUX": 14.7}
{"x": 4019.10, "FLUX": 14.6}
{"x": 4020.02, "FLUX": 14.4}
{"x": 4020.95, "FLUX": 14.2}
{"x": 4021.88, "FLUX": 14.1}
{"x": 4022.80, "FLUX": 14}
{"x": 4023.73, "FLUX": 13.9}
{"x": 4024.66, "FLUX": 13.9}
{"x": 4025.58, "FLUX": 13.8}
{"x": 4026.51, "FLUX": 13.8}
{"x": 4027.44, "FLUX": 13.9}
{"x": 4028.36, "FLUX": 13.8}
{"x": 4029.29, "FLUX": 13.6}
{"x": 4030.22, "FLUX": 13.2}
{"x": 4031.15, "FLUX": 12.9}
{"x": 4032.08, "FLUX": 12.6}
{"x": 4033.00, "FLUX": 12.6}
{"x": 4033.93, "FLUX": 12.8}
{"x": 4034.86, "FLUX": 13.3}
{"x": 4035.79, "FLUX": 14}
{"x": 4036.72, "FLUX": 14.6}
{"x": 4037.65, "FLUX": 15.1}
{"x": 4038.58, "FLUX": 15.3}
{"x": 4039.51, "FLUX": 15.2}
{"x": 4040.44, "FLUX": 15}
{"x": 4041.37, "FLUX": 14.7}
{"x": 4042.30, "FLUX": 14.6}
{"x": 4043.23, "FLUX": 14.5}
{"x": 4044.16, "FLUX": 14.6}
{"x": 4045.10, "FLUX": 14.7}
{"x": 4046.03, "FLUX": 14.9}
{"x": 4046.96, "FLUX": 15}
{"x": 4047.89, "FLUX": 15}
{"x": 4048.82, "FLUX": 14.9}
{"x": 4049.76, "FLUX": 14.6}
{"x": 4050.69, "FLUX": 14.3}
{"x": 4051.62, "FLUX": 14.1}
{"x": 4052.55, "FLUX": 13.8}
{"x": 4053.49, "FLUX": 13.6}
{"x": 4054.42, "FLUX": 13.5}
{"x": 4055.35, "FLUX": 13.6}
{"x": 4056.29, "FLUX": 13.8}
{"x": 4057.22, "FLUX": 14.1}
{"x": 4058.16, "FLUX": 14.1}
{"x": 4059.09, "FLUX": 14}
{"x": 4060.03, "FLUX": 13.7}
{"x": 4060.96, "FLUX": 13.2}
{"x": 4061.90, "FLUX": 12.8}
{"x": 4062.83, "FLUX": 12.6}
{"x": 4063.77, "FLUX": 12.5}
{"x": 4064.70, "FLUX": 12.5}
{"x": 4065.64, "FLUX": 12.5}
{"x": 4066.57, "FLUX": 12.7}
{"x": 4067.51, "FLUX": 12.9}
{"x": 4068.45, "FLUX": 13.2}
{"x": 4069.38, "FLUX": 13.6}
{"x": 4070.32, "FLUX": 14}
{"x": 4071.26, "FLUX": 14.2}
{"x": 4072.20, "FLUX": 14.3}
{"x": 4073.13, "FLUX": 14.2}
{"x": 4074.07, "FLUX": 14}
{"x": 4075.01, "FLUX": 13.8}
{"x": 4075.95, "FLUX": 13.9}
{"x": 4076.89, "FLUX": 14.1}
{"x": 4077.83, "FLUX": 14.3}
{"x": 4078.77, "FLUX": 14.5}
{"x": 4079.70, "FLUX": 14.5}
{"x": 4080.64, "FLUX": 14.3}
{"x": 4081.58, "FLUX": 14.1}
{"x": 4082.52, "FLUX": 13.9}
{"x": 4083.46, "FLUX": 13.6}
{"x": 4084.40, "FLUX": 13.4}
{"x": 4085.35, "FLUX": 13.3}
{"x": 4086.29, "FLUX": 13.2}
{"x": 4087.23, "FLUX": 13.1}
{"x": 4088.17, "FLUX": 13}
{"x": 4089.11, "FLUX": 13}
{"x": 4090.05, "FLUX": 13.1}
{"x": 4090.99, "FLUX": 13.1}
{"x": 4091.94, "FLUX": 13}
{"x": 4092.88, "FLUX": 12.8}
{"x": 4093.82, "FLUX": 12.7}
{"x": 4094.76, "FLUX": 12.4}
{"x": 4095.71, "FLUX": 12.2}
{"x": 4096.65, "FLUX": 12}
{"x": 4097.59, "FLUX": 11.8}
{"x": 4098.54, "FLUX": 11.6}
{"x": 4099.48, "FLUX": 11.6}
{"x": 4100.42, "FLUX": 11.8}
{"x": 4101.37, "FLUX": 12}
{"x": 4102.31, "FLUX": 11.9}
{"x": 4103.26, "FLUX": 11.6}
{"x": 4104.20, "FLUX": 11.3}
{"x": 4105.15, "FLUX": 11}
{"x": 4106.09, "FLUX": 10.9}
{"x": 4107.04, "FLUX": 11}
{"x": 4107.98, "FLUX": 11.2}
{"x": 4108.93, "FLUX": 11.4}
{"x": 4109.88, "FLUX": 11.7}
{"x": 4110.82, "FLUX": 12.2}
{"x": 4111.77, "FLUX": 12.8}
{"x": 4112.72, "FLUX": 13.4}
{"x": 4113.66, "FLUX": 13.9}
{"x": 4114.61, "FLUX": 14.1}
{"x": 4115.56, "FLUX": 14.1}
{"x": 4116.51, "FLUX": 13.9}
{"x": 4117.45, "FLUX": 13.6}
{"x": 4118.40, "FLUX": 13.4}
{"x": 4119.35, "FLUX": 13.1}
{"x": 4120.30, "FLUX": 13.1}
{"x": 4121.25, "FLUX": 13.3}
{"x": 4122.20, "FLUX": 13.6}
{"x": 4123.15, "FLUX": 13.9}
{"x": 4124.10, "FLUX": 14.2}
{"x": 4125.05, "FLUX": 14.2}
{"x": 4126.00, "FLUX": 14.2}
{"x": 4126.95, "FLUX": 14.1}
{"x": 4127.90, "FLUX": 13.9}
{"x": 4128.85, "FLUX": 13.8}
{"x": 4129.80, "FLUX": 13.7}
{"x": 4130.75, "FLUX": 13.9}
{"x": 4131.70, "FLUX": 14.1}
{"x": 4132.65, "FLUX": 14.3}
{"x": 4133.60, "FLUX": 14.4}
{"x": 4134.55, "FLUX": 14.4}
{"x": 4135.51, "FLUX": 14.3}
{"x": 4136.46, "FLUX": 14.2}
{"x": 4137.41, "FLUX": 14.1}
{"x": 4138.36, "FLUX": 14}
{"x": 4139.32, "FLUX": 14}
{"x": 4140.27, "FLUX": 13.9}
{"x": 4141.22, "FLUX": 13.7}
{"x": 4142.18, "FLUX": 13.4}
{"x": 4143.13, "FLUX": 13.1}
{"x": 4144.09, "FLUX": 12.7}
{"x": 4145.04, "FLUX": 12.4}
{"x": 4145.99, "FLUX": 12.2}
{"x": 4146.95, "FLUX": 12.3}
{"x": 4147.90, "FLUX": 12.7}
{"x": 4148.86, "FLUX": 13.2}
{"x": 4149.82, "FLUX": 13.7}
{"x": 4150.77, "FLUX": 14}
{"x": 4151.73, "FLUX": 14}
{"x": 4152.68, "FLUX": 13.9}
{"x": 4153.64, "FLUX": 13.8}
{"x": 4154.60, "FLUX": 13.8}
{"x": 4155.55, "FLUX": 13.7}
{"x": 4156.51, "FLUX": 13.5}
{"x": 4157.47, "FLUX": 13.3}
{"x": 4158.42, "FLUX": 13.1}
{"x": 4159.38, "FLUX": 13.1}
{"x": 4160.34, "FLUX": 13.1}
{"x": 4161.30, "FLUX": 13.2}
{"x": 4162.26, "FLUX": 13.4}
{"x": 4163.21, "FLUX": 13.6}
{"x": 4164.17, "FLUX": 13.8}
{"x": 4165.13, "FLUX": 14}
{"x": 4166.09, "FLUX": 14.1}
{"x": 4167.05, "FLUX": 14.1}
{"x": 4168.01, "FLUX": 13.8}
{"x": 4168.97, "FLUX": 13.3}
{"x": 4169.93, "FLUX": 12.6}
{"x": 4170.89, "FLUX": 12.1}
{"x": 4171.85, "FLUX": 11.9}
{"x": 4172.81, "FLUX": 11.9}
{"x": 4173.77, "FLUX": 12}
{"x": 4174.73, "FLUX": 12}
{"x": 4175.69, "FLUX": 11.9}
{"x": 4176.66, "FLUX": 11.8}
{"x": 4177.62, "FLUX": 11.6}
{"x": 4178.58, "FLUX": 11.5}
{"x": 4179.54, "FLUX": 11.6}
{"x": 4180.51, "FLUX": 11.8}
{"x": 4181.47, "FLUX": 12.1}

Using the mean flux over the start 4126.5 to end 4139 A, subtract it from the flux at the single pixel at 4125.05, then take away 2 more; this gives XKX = -1.9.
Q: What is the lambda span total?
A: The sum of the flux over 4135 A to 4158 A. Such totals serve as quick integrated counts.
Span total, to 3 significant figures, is 324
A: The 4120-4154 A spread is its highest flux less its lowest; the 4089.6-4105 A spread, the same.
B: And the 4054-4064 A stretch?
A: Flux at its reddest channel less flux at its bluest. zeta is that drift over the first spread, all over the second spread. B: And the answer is -0.25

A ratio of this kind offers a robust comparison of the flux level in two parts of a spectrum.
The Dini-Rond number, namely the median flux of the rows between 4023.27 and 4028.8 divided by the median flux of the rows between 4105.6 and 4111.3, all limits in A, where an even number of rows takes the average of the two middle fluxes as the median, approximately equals 1.23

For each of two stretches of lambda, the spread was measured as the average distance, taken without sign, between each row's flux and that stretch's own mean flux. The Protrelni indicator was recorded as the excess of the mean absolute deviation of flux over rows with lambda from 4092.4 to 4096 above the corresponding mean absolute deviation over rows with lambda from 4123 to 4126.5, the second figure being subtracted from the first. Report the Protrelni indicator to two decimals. 0.11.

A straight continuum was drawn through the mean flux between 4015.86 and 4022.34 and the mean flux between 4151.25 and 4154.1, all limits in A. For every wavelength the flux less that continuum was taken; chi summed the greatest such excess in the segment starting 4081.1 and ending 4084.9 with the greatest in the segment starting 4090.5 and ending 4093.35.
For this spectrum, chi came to -1.2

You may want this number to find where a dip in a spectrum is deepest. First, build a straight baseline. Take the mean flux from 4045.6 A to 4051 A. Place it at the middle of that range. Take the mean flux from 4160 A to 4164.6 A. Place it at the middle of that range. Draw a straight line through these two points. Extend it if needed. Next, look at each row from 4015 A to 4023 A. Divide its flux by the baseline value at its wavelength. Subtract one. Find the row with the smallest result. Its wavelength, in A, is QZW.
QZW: 4022.80 A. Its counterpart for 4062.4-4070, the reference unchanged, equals 4063.77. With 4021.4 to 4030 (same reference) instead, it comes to 4029.29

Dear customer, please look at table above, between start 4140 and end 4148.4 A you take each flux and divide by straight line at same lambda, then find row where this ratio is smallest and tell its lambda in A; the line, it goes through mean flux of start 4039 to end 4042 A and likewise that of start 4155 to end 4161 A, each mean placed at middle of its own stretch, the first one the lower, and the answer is 4145.99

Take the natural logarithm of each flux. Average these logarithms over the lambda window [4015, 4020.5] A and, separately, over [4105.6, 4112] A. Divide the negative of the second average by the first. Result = -0.91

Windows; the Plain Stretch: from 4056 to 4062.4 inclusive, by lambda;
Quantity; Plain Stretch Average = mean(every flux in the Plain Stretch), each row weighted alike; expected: 13.67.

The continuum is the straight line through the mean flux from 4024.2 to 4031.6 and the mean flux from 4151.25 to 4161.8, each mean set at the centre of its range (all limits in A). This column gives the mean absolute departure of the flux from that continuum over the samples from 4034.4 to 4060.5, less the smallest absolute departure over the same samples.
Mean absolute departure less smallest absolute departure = 0.80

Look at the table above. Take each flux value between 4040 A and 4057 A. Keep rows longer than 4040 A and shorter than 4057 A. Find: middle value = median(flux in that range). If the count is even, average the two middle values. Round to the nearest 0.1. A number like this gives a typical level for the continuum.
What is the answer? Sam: 14.6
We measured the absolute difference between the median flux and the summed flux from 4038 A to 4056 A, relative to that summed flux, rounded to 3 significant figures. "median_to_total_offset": 0.947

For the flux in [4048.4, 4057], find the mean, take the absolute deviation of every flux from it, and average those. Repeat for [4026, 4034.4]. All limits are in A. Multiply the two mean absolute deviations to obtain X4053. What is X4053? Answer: 0.190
